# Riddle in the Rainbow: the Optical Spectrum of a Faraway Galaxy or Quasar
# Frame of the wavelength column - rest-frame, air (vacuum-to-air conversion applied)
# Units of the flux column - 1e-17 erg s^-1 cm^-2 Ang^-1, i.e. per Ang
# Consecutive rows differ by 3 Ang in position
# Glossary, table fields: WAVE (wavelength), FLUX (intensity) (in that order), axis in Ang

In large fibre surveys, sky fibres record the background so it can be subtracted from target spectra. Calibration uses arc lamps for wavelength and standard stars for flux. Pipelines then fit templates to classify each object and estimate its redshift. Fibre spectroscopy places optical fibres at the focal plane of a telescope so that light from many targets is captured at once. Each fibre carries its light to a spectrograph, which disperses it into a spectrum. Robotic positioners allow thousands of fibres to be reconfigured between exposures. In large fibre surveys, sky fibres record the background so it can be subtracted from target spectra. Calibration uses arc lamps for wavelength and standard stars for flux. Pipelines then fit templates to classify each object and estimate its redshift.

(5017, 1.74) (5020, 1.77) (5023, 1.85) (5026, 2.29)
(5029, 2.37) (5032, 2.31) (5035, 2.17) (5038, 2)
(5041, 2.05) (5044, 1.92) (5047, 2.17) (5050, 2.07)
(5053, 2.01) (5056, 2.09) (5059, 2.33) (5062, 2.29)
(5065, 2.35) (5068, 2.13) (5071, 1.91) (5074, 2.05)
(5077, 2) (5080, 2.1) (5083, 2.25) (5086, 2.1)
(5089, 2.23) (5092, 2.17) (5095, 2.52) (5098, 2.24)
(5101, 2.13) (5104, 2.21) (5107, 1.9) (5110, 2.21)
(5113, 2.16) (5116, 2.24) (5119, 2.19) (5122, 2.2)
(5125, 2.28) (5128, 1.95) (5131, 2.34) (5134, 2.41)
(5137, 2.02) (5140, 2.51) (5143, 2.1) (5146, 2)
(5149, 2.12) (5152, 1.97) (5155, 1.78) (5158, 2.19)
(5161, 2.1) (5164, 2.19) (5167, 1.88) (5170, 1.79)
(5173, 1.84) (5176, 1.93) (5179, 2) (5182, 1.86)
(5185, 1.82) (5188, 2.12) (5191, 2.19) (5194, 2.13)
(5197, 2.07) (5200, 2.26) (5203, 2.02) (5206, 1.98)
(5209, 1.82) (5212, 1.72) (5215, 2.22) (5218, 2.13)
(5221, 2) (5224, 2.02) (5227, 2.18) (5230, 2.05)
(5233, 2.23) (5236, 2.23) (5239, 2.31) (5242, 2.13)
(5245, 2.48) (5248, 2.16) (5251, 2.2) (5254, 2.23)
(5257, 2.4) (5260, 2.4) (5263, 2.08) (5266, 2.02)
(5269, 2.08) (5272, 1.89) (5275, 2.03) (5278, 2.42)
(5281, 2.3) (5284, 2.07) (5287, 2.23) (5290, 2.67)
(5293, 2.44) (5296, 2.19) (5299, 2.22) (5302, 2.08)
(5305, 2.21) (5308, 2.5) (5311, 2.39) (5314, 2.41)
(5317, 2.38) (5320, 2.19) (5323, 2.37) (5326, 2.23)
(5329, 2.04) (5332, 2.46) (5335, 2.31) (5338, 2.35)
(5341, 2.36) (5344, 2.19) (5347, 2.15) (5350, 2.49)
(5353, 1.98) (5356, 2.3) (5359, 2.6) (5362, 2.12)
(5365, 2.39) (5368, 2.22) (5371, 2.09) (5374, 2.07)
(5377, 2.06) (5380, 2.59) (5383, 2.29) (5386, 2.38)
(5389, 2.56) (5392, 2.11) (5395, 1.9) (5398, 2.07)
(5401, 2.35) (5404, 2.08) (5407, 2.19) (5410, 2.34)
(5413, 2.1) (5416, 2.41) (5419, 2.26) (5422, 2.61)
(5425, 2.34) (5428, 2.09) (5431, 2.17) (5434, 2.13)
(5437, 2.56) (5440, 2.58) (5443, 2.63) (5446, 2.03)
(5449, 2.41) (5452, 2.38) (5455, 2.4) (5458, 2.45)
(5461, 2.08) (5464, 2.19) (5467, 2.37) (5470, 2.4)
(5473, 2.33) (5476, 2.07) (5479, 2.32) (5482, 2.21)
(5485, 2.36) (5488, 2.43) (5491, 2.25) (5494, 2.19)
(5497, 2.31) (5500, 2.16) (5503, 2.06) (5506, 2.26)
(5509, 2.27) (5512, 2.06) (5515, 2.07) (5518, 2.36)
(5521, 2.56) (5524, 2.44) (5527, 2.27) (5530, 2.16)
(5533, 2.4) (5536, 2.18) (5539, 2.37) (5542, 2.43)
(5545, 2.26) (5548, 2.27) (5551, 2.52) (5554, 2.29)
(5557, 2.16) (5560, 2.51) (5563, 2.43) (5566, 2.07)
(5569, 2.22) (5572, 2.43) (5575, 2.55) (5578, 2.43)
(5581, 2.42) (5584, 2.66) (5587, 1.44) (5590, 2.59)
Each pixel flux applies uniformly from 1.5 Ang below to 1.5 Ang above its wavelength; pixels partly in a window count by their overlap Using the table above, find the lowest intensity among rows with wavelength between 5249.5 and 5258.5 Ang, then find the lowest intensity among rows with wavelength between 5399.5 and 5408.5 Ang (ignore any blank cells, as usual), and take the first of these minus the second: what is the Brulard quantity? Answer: 0.12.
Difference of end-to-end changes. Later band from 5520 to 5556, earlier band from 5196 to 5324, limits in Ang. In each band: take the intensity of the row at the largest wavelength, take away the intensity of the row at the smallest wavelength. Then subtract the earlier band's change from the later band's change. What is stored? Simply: -0.57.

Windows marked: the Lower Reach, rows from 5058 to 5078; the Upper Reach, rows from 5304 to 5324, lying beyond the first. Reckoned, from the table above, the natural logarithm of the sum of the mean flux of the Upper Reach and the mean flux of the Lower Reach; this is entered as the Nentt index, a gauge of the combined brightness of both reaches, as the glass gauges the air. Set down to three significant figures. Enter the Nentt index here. 1.50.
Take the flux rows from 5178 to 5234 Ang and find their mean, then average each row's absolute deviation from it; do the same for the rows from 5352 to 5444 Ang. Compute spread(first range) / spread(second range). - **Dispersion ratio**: 0.67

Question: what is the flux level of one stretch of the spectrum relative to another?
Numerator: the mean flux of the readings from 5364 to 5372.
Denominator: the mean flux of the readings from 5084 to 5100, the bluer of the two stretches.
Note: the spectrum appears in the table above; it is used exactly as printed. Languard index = 0.99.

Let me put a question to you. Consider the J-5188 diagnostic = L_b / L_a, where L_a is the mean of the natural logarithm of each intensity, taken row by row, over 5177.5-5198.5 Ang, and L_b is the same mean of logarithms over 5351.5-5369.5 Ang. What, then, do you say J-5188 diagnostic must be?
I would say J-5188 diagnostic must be 1.16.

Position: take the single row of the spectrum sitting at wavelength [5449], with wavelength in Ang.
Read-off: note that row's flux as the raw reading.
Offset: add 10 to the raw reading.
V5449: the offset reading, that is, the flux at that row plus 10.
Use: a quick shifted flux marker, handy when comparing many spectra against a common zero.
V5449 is 12.4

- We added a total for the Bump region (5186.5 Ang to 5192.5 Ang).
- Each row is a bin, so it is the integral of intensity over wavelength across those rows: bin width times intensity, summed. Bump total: 12.9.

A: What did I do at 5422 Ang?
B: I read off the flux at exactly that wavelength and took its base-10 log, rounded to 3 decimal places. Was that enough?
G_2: 0.417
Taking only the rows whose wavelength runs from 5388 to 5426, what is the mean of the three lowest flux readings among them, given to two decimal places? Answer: 2.02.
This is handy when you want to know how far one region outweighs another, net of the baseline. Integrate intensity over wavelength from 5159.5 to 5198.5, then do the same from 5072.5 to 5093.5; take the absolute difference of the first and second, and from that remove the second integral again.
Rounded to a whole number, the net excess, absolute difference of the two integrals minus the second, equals -12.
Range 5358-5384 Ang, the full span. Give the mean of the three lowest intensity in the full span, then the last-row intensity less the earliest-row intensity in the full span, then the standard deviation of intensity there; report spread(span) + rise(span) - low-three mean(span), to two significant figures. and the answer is -2.2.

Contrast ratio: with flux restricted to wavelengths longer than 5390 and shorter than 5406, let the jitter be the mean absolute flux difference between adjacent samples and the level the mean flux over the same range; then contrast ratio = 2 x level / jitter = 18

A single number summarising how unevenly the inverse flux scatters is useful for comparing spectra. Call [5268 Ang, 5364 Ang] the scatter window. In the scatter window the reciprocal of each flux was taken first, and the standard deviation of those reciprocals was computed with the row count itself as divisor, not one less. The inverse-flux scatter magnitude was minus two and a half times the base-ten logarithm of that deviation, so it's 3.6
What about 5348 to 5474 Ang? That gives 3.6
